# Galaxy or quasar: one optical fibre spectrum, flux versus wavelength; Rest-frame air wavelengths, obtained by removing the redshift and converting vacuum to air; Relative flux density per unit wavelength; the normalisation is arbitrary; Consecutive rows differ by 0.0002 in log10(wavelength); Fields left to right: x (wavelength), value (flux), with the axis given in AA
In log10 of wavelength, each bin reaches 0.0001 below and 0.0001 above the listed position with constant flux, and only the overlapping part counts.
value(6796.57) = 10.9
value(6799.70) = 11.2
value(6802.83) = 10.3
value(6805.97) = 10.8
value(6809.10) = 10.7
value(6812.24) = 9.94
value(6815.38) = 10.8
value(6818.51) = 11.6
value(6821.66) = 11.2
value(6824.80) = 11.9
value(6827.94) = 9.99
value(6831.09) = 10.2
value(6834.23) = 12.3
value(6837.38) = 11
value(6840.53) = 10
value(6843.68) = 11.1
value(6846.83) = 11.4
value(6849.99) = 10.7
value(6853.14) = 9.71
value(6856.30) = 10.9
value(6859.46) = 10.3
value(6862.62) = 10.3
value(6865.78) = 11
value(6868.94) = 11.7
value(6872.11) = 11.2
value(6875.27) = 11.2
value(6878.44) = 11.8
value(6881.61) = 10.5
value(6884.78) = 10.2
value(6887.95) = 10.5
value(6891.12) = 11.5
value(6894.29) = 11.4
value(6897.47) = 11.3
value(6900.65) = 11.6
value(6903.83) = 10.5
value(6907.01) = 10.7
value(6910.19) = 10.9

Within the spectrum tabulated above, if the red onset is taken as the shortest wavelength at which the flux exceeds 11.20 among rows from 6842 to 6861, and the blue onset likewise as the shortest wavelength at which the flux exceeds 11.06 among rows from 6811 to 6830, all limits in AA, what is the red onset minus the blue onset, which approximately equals 28.3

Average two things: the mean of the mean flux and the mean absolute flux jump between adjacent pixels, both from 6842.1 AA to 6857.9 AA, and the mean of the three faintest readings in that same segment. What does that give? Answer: 8.11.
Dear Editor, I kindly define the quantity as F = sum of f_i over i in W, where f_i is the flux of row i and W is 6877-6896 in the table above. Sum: 65.9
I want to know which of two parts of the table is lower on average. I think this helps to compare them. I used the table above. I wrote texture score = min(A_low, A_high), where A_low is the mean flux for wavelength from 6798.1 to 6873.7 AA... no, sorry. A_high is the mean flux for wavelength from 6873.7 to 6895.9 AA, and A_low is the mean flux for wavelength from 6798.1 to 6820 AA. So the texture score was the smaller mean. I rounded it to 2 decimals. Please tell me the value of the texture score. 10.76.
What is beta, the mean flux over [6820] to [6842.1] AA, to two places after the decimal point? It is 10.94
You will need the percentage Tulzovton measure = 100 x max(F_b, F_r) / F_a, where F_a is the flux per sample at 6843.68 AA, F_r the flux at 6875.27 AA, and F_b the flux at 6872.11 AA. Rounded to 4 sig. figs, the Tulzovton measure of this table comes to 100.9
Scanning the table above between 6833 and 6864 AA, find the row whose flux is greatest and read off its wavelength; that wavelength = 6834.23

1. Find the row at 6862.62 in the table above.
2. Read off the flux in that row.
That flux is 10.3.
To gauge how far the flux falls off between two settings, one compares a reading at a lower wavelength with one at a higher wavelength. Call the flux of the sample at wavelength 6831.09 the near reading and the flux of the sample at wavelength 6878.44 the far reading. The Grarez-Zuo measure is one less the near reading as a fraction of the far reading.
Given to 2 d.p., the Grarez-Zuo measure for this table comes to 0.14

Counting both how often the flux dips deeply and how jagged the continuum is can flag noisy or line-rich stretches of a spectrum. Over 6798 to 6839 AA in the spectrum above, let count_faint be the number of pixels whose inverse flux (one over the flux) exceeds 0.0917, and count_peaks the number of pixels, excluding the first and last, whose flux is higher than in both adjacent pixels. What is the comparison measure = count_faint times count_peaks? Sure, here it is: 28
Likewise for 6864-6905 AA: 16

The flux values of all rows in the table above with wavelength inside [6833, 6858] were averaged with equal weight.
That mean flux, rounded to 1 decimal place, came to 10.9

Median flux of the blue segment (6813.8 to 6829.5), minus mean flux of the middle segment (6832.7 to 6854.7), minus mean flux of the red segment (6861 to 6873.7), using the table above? -10.7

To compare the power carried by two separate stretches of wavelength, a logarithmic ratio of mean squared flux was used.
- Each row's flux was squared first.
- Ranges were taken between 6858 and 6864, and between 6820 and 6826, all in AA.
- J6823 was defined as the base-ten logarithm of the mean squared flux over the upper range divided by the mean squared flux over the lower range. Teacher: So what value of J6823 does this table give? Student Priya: -0.10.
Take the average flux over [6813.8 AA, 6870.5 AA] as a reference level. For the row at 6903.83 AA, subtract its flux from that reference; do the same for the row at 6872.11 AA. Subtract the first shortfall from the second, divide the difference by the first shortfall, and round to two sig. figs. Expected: -1.8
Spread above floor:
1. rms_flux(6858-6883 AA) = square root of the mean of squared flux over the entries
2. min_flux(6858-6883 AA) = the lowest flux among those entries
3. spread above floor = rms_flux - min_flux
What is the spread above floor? 0.71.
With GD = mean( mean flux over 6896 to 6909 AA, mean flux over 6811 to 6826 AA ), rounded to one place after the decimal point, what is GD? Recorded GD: 11.1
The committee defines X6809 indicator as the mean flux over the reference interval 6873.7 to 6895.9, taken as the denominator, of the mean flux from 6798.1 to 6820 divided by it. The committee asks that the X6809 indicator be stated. 0.98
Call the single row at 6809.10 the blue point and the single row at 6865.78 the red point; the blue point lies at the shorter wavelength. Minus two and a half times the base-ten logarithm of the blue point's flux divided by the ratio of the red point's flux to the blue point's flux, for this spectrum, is -2.54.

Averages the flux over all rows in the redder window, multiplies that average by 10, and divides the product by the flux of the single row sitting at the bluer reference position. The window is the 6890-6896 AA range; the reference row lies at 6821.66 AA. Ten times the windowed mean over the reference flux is 10.2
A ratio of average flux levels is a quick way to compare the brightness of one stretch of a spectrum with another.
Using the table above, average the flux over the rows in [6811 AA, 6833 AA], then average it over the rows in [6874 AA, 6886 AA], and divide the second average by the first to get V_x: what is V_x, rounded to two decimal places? 1.01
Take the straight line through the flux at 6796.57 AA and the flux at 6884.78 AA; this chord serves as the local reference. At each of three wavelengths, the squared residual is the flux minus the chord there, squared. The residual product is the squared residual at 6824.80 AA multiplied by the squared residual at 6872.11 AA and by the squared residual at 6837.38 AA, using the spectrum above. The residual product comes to 0.22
